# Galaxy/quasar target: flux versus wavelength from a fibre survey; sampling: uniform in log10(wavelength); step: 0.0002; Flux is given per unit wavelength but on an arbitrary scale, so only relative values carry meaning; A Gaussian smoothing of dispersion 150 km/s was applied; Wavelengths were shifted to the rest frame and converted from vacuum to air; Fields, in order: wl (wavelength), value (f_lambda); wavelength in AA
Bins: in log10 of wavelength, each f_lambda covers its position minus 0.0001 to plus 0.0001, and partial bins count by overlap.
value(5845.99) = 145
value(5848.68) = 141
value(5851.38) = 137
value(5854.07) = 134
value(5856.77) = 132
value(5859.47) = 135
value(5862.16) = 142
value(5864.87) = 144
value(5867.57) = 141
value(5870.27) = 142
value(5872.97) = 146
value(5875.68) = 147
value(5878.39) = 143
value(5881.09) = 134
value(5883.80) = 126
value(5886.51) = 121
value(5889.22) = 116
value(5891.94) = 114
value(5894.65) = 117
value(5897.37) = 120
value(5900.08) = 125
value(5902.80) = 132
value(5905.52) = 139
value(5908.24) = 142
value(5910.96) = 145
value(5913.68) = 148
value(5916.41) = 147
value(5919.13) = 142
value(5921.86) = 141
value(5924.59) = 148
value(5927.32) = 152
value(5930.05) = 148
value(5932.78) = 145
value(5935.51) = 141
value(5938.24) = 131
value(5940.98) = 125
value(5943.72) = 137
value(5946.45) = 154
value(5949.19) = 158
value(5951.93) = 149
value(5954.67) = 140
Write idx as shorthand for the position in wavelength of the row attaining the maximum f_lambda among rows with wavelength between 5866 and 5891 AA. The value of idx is 5875.68 AA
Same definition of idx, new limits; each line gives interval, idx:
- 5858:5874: 5872.97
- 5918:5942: 5927.32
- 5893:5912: 5910.96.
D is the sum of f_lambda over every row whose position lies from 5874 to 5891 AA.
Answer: 787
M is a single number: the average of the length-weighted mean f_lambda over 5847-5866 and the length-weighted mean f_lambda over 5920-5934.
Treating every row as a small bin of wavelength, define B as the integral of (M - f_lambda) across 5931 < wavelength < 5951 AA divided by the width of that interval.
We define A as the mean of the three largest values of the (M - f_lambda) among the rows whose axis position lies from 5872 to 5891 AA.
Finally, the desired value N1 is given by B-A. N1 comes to -21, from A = 21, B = 0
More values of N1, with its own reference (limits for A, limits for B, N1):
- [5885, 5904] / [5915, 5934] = -30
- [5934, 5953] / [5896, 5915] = -5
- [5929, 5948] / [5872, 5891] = -2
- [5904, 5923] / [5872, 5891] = 8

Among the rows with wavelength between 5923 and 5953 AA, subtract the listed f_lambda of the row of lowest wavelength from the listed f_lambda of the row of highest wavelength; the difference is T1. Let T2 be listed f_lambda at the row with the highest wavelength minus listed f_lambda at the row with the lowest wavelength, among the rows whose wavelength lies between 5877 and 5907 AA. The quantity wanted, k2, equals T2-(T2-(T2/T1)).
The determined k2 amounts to -4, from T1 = 1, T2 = -4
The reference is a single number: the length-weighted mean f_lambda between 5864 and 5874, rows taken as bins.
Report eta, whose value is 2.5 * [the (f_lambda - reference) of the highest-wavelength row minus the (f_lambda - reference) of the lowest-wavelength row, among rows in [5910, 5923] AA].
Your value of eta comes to -10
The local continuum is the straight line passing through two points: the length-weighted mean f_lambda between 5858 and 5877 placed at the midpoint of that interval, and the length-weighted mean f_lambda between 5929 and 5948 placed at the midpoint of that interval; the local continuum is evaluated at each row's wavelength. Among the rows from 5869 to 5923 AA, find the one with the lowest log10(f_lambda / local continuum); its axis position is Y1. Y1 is 5891.94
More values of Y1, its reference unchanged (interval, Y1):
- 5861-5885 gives 5883.80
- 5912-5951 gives 5940.98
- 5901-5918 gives 5902.80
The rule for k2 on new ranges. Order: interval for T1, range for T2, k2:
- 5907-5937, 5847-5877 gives -6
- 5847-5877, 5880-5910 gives 1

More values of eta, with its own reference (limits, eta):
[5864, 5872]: -5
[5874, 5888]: -65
